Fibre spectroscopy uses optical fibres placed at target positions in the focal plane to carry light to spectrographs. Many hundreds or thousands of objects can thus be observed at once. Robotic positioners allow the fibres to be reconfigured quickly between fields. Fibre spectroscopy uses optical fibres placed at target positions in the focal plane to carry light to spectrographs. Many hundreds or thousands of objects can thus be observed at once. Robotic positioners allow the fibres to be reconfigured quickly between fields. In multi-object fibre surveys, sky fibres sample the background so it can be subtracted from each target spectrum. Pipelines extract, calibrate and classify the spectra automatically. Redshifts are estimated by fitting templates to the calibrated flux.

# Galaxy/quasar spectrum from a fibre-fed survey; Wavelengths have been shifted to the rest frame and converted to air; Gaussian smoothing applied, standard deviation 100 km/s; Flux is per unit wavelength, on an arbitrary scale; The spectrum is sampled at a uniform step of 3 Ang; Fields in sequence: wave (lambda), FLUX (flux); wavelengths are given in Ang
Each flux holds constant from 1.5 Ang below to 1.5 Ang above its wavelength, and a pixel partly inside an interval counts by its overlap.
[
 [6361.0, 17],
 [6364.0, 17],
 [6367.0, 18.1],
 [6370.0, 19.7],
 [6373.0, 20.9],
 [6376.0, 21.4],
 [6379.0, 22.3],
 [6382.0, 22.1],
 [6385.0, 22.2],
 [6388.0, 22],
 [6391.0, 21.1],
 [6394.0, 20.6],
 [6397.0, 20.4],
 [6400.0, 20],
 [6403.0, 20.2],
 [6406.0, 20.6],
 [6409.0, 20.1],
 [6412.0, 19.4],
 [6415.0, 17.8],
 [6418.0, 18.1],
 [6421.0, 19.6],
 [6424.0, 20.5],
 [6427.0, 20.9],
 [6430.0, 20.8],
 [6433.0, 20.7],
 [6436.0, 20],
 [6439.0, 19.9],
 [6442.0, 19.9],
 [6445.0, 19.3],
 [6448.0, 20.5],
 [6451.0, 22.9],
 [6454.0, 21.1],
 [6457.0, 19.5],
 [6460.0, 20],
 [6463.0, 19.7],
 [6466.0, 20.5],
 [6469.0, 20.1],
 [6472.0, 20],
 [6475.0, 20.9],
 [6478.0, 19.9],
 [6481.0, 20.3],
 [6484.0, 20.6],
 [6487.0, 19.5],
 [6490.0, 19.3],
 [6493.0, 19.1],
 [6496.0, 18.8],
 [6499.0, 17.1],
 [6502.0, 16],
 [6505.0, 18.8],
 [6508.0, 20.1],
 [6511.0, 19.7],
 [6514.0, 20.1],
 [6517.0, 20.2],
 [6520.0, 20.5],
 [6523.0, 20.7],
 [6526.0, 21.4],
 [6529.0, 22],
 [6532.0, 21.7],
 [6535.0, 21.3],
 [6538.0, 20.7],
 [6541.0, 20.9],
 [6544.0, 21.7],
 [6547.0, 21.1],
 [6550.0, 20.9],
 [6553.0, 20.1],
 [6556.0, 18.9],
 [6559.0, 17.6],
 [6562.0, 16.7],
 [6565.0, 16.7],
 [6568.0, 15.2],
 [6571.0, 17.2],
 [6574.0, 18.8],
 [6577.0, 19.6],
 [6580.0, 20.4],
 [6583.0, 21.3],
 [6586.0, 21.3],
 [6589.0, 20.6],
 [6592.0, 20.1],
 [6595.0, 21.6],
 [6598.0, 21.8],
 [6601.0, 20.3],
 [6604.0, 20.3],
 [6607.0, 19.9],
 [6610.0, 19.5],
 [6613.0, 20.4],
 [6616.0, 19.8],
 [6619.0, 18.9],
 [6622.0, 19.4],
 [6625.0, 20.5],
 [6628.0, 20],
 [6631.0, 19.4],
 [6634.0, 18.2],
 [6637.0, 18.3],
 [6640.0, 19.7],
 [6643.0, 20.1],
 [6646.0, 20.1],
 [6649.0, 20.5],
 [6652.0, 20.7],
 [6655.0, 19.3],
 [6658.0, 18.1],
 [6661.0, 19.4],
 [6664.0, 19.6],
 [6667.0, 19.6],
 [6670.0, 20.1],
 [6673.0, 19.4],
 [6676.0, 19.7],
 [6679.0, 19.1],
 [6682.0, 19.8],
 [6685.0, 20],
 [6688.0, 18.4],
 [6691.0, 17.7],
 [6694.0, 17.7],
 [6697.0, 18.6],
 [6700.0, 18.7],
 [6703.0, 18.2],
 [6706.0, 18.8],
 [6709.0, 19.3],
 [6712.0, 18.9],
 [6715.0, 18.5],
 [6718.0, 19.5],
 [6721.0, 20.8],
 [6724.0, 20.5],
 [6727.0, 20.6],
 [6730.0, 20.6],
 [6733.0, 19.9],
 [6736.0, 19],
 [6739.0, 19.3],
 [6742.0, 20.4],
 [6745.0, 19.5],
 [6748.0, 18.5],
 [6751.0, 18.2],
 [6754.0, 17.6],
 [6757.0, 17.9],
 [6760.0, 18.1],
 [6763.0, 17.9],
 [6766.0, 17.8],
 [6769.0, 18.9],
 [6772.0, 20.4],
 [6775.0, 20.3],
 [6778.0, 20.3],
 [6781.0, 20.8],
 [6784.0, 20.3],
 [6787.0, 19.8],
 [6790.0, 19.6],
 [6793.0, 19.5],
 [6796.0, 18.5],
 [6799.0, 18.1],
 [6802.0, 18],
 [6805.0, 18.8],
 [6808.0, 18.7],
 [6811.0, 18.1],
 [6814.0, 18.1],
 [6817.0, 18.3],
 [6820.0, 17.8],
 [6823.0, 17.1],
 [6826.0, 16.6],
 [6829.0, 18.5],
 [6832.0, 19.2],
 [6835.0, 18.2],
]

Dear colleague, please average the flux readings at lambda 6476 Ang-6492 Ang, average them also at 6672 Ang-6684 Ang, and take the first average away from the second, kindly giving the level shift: -0.4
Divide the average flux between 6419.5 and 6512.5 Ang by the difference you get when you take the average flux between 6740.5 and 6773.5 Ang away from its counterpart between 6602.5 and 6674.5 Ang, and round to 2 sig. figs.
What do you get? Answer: 20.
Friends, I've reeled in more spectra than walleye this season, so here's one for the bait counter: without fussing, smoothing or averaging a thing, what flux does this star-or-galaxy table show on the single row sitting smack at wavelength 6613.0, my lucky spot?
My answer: 20.4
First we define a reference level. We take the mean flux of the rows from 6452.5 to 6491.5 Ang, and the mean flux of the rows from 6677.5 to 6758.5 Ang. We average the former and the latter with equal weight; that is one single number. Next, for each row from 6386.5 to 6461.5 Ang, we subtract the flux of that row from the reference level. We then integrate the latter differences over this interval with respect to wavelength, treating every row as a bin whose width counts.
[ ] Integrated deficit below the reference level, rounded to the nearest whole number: -47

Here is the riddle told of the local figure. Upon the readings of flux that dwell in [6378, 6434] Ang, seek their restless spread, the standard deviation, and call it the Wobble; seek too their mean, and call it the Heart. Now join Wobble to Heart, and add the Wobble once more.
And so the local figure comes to 22.9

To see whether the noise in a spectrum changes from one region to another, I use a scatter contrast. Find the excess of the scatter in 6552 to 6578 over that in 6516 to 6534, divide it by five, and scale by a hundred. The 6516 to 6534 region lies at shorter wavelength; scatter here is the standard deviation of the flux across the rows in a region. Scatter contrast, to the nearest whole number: 17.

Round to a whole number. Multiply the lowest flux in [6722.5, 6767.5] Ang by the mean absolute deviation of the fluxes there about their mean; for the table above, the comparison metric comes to 17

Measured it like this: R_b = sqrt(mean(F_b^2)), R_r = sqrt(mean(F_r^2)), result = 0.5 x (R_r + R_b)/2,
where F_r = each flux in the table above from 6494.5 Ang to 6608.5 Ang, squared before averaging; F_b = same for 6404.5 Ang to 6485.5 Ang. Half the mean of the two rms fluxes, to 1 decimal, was 10.0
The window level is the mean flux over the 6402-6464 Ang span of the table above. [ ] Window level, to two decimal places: 20.07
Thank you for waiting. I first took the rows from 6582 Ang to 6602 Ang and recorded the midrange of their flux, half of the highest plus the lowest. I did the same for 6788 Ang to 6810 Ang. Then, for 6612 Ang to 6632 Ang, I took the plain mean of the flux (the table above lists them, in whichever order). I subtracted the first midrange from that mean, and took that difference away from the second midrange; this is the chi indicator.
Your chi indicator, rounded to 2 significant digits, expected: 20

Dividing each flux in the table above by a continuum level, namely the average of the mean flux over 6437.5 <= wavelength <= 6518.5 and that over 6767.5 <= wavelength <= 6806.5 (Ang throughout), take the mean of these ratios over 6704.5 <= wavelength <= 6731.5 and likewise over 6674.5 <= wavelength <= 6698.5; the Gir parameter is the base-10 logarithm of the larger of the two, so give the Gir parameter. 0.002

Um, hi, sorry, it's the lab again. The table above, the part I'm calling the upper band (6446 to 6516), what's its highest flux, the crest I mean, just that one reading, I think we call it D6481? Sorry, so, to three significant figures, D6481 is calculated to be 22.9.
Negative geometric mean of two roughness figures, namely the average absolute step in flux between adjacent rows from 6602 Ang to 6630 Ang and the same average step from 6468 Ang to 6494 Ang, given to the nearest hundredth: -0.59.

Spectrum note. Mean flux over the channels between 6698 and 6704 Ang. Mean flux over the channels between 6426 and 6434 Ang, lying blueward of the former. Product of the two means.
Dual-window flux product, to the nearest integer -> 384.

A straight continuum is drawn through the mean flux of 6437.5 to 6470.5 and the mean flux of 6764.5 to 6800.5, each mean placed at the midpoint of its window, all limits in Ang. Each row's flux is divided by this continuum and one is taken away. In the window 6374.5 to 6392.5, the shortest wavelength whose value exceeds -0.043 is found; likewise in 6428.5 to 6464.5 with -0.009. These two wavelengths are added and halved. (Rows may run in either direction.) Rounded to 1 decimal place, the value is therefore 6403.0 Ang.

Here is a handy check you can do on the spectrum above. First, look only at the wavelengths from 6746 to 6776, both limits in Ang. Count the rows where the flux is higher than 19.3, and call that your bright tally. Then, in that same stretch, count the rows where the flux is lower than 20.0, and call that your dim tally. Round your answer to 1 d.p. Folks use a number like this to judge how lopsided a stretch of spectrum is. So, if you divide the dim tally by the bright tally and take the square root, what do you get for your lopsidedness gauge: 2.0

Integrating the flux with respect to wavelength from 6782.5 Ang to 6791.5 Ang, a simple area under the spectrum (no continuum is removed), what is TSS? 179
